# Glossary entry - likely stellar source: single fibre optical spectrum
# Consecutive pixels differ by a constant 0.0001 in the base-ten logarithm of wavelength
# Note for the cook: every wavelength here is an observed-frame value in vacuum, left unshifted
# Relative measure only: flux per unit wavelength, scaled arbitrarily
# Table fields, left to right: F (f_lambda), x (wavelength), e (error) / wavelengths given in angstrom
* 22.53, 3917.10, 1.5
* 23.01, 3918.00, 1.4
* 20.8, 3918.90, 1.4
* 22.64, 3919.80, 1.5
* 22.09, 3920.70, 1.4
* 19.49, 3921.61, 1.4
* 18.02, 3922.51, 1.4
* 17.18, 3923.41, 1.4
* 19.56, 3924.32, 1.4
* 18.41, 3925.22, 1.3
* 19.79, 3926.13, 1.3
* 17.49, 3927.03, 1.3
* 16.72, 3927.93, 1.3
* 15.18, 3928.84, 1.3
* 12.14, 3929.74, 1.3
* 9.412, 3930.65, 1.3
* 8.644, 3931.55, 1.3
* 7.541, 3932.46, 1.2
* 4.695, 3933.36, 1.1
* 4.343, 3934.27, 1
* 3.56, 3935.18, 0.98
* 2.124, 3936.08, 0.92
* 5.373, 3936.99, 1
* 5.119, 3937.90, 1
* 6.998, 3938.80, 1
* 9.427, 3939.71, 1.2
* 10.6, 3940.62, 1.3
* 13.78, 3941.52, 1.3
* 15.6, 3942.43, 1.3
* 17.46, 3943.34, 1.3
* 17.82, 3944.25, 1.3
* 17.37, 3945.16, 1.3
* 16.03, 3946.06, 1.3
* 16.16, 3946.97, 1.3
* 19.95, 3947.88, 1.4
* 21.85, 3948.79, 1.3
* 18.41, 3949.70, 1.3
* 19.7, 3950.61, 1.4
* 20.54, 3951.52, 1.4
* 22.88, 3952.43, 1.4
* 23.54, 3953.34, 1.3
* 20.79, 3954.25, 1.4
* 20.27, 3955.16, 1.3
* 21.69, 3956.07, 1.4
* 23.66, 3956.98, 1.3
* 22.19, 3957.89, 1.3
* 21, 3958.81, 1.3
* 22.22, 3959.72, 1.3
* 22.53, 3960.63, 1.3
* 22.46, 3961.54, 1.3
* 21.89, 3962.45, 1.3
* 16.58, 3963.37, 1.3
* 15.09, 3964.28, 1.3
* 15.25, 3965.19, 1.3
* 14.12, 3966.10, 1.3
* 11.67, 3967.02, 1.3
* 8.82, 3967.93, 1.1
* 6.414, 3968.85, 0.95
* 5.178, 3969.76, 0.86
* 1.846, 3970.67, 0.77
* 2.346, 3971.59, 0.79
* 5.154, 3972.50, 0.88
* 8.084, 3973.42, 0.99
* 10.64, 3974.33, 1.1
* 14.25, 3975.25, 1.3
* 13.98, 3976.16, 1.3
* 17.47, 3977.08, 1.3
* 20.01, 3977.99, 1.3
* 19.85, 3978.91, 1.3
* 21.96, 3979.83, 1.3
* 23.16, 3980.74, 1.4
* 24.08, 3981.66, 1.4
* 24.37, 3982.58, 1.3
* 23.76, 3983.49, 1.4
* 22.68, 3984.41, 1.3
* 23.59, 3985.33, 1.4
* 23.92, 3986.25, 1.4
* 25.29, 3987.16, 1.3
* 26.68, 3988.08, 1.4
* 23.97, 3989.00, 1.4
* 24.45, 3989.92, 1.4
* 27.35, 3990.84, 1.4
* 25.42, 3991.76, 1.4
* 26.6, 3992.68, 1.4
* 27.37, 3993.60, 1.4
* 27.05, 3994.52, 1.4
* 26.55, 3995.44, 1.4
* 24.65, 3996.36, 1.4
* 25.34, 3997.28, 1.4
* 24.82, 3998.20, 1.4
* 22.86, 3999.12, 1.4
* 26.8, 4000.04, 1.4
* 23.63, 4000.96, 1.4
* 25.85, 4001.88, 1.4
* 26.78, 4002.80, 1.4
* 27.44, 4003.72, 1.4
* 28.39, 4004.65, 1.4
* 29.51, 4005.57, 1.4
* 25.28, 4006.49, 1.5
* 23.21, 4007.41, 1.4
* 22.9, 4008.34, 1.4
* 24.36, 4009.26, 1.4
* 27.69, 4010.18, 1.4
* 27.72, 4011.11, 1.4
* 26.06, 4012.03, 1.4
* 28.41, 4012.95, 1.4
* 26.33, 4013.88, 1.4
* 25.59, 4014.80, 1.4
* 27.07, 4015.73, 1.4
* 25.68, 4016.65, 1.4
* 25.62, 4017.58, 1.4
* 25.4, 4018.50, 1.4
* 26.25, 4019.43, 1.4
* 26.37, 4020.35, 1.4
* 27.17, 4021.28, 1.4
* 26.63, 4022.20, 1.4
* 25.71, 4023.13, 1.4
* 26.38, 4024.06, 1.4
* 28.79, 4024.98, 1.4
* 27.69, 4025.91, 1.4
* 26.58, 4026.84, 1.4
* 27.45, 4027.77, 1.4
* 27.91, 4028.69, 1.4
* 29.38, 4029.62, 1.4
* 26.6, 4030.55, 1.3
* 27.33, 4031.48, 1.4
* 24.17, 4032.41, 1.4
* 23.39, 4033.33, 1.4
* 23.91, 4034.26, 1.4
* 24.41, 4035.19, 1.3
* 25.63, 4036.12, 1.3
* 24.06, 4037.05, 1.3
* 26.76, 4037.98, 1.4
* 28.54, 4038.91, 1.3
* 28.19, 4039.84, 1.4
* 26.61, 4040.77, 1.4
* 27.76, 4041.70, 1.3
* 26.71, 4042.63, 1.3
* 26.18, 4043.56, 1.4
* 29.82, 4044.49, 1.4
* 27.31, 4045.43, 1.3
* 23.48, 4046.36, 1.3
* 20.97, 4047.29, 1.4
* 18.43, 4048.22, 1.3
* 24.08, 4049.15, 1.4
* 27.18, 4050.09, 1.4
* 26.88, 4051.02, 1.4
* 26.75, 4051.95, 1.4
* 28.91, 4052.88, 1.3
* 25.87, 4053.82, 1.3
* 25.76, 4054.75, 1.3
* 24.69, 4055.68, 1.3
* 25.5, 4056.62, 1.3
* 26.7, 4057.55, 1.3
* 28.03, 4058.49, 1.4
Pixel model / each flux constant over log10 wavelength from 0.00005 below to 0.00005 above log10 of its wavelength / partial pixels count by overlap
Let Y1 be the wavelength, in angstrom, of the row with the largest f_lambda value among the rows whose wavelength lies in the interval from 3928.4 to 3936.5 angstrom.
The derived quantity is 3928.84 angstrom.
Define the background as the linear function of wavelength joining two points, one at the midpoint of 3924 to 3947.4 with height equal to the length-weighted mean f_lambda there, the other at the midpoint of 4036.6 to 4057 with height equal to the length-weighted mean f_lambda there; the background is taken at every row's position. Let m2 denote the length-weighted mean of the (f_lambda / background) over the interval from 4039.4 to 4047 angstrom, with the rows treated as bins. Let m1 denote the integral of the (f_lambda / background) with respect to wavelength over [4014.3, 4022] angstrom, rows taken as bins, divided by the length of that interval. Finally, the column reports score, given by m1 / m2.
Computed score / 1.11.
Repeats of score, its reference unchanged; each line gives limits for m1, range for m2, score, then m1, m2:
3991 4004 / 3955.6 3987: 1.27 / 1.31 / 1.03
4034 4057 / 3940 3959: 0.72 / 1.00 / 1.38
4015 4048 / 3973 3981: 1.15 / 1.10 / 0.96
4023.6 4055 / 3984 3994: 0.78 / 1.05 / 1.35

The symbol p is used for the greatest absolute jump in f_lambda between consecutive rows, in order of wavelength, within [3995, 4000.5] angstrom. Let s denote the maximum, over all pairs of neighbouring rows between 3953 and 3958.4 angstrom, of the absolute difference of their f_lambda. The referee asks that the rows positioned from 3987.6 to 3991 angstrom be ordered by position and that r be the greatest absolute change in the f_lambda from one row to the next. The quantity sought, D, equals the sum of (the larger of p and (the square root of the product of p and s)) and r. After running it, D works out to 6.8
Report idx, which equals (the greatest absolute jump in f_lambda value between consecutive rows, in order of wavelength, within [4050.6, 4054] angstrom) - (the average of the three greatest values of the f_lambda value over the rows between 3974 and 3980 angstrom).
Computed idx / -18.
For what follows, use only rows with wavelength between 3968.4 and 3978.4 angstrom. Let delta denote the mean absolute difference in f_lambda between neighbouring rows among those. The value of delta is 2.33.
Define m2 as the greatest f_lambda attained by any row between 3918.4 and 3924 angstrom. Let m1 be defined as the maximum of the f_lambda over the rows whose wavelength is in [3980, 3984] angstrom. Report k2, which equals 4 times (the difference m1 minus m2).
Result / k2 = 7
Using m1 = 24.37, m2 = 22.64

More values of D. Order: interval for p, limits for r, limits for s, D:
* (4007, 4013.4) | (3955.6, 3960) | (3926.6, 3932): 5.3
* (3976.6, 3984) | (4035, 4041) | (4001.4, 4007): 6.0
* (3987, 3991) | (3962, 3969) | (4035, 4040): 8.2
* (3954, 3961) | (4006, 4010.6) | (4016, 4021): 5.3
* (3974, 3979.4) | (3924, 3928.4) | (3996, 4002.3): 6.1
